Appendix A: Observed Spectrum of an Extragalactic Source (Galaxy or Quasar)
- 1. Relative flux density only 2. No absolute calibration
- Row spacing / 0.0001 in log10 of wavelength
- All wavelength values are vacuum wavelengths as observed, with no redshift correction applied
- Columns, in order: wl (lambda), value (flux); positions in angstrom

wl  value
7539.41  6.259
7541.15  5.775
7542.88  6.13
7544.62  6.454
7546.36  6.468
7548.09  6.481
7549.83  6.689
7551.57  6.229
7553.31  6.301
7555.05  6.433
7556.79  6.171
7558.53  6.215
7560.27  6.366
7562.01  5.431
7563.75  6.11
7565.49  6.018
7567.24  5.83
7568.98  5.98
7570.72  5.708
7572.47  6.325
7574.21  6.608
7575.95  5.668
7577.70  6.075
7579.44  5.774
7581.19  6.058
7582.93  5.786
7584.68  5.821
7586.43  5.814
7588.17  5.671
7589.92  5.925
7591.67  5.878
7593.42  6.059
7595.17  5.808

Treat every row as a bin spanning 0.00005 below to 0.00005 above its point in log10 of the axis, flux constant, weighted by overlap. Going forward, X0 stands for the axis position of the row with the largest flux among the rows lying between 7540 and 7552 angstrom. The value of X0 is 7549.83 angstrom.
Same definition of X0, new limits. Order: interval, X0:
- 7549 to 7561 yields 7549.83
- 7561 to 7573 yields 7572.47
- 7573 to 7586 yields 7574.21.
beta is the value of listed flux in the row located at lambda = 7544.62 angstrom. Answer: 6.454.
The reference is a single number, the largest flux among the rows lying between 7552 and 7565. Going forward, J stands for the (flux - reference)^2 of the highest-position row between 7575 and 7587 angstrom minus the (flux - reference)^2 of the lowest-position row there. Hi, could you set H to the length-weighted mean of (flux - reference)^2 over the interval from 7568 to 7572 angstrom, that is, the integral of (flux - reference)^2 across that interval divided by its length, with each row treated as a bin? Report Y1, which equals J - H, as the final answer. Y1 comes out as -0.53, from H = 0.33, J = -0.2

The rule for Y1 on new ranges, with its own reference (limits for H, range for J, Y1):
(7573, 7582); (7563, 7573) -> -0.35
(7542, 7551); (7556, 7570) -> 0.10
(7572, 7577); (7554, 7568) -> 0.14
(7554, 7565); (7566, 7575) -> -0.53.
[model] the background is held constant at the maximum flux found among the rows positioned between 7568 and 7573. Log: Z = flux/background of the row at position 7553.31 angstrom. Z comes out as 1.00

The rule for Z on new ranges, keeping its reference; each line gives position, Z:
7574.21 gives 1.04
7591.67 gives 0.93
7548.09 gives 1.02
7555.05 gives 1.02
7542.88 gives 0.97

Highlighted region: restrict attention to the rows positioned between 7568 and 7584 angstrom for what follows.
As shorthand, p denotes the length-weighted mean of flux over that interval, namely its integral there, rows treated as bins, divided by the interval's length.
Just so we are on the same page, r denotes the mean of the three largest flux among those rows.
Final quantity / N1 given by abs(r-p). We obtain 0.34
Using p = 6.00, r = 6.3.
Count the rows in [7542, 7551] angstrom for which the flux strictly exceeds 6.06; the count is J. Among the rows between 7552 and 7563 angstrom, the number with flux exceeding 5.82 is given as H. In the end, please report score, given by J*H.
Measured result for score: 25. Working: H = 5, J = 5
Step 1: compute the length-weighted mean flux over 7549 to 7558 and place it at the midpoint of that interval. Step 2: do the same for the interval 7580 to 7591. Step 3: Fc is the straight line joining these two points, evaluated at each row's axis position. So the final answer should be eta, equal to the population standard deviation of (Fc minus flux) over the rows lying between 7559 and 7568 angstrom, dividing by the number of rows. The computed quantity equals 0.31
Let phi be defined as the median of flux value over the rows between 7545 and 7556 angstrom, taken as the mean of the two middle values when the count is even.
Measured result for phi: 6.5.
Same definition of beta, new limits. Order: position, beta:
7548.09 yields 6.481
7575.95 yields 5.668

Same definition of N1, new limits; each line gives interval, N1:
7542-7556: 0.15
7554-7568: 0.26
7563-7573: 0.17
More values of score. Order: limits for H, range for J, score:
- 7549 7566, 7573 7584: 18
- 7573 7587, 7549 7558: 20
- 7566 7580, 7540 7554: 35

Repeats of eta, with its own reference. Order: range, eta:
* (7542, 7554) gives 0.19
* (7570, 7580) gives 0.34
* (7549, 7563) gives 0.30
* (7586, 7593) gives 0.12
